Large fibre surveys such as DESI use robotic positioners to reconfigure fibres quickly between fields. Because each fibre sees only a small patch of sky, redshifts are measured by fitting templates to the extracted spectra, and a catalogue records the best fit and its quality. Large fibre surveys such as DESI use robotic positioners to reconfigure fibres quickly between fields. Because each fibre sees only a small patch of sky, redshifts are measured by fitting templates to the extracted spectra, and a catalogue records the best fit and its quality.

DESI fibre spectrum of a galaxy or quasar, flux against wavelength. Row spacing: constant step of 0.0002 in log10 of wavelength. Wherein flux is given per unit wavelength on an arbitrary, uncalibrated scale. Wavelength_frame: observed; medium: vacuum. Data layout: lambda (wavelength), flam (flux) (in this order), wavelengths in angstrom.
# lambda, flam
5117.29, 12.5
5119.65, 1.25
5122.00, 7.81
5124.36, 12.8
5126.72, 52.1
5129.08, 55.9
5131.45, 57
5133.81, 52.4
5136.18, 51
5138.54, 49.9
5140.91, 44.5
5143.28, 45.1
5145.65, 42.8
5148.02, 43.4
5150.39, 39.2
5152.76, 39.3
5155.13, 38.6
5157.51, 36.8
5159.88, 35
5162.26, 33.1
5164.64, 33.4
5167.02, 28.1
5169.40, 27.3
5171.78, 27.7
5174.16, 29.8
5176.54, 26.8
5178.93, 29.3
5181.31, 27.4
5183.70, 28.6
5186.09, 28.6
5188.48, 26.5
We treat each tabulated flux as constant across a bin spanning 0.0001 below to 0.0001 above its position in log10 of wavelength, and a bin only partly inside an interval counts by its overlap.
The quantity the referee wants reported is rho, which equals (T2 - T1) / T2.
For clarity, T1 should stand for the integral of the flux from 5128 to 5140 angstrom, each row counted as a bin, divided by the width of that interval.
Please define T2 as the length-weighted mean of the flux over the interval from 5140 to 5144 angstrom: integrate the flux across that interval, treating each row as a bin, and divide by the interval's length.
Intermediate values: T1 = 53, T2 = 45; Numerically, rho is -0.18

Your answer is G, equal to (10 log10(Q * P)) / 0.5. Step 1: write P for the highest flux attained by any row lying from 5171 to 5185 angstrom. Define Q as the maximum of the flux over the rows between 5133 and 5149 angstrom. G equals 63.9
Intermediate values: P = 29.8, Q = 52.4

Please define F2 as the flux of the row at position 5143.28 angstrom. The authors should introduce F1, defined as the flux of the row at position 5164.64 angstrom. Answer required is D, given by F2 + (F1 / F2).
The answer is 46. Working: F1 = 33.4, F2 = 45.1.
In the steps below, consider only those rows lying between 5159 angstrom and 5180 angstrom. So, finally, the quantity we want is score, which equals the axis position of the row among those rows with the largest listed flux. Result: 5159.88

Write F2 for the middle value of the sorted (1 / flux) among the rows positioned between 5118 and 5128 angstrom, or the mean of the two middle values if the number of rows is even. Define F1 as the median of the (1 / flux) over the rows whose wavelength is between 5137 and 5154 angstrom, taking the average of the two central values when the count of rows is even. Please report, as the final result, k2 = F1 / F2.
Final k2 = 0.2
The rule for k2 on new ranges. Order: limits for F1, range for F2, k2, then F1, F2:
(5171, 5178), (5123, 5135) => 1.9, 0.036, 0.019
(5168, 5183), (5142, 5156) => 1.5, 0.036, 0.024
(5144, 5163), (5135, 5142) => 1.3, 0.026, 0.020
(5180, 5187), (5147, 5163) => 1.3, 0.035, 0.026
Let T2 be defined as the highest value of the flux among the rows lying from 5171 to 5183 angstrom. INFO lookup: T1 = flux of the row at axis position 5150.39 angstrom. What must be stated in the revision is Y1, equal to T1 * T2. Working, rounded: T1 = 39.2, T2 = 29.8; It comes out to 1168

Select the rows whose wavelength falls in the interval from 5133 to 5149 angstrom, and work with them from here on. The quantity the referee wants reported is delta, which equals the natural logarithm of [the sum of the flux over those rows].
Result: 5.8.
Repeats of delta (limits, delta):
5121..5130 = 4.9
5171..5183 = 4.9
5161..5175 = 5.2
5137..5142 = 4.5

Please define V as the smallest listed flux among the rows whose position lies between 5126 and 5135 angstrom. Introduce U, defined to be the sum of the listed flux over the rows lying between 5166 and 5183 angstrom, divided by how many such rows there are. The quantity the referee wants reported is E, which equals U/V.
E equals 0.5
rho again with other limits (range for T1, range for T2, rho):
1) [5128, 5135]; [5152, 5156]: -0.41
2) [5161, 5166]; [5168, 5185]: -0.18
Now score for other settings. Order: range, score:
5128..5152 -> 5131.45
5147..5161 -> 5148.02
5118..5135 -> 5131.45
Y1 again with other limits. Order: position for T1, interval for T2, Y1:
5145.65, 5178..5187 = 1254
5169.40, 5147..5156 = 1185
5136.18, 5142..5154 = 2300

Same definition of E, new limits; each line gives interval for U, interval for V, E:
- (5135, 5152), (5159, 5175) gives 1.7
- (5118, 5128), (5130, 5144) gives 0.4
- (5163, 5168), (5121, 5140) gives 3.9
